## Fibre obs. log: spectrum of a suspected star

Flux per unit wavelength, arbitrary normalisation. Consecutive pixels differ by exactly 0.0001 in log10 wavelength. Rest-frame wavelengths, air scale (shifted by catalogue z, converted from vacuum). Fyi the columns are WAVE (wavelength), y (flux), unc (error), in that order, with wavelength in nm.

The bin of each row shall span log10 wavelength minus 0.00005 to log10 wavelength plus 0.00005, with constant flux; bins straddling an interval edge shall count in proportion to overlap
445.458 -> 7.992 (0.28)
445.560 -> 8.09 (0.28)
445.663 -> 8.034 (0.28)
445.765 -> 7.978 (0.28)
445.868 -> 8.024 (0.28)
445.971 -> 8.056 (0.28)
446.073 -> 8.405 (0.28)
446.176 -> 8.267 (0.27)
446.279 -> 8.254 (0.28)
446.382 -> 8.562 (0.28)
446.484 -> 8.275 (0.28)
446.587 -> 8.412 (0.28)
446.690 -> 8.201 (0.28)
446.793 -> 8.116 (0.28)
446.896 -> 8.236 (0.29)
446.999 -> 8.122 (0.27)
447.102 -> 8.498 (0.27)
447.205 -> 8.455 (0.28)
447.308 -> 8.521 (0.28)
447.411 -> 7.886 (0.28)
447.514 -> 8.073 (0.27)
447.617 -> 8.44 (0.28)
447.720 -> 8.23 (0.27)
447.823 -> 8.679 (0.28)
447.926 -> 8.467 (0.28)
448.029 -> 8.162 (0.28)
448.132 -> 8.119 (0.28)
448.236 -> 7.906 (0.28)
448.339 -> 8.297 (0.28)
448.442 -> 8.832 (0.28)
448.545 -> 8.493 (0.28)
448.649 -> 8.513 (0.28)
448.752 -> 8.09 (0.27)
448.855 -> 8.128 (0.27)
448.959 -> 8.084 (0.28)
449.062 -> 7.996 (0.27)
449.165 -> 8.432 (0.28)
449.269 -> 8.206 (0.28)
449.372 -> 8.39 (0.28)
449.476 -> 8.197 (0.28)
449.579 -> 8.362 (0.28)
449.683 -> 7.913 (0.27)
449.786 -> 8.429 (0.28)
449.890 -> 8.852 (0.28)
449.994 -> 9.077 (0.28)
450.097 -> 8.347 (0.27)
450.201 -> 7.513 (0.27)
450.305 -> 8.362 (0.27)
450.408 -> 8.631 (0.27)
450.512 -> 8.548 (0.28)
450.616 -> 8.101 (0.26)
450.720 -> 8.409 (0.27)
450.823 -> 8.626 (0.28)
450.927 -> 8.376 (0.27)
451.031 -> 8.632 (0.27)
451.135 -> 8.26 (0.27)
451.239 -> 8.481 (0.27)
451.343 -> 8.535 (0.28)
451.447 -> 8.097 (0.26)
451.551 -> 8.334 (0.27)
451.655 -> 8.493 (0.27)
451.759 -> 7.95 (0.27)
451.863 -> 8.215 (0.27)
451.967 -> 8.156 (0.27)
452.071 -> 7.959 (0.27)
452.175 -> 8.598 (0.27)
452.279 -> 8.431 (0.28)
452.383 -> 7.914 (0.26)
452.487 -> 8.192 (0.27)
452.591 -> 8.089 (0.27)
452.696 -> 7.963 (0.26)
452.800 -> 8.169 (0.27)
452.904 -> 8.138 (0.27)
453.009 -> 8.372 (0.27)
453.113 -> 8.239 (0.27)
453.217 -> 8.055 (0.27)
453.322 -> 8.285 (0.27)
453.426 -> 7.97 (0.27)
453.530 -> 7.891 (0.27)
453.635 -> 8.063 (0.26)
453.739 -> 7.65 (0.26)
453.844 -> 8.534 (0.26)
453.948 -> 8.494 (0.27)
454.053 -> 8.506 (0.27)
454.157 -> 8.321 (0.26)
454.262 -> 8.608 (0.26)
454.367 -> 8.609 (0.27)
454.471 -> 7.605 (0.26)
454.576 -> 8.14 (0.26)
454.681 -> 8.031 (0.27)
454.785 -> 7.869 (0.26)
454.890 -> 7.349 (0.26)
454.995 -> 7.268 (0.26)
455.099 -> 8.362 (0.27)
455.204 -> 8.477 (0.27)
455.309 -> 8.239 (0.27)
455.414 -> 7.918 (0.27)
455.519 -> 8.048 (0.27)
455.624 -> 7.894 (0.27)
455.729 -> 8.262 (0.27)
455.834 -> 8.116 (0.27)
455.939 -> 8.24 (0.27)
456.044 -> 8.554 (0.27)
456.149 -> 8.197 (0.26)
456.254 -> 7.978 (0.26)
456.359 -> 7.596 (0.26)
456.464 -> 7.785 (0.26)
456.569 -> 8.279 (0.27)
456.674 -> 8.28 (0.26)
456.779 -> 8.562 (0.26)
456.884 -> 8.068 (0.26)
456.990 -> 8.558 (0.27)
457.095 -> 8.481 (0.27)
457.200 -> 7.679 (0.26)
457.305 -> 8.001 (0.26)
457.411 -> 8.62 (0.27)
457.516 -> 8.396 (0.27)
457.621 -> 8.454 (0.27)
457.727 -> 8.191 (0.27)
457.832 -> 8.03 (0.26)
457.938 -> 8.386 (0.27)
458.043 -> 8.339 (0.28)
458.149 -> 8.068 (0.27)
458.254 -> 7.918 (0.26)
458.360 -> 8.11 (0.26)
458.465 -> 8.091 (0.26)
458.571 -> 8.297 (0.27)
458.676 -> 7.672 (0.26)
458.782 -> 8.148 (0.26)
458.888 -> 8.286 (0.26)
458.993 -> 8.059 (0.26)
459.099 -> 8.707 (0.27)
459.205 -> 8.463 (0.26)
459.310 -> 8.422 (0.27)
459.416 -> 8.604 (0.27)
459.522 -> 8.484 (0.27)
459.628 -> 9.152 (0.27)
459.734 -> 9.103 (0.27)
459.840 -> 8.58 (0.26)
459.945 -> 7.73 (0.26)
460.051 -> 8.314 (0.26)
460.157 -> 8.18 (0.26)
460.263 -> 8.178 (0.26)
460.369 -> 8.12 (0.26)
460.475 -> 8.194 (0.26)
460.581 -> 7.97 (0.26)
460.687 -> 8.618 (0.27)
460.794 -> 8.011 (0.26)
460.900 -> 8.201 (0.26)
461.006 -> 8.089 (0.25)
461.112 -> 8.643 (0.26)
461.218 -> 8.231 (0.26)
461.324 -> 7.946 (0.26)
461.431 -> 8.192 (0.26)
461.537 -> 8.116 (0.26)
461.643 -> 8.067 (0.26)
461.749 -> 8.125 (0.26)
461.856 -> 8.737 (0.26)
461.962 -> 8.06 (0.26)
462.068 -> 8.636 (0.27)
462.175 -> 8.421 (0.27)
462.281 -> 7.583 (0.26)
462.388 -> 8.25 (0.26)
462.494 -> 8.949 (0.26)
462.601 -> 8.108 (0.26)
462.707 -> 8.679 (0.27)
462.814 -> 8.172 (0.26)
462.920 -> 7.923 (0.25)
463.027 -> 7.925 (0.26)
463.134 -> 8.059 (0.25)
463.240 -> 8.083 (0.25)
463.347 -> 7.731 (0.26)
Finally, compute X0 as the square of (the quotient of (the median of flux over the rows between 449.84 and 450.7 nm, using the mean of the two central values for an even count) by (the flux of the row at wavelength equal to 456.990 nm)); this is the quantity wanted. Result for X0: 0.98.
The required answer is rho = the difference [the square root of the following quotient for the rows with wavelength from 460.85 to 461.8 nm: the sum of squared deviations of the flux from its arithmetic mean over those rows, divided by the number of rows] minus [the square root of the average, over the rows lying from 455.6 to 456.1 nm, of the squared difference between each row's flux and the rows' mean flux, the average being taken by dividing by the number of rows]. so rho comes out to -0.03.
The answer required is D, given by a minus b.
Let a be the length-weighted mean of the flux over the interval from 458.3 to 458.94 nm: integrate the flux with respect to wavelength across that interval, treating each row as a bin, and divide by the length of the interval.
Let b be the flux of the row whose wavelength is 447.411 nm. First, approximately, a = 8.09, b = 7.886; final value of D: 0.21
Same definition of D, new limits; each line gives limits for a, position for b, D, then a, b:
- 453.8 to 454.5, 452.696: 0.45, 8.41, 7.963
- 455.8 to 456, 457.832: 0.17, 8.20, 8.03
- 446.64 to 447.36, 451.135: 0.04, 8.30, 8.26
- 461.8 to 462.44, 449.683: 0.36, 8.27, 7.913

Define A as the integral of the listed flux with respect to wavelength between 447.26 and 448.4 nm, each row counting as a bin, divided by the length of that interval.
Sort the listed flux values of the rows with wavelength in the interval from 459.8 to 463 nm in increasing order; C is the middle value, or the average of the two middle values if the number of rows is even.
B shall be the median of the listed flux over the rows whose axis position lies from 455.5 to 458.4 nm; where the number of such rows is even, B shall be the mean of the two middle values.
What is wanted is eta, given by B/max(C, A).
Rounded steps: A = 8.26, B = 8.19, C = 8.18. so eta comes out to 0.99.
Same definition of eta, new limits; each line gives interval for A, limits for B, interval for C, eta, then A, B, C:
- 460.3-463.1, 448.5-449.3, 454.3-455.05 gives 0.99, 8.23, 8.17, 7.87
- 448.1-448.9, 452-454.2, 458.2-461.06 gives 0.98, 8.30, 8.17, 8.19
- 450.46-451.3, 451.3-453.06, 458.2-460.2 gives 0.97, 8.43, 8.17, 8.30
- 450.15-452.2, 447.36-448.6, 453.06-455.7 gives 0.99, 8.31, 8.26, 8.06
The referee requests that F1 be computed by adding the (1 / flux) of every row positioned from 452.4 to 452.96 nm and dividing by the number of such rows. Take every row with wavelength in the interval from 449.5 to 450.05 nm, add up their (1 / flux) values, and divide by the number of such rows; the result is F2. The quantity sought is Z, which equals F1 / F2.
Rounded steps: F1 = 0.1233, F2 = 0.118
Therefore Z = 1.05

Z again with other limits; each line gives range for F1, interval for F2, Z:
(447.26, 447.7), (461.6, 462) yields 1.00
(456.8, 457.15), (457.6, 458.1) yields 0.99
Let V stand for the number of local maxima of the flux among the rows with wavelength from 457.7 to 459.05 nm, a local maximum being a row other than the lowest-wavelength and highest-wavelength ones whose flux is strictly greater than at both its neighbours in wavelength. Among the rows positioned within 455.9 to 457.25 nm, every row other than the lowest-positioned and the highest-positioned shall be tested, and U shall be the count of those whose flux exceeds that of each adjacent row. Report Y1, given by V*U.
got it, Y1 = 12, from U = 3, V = 4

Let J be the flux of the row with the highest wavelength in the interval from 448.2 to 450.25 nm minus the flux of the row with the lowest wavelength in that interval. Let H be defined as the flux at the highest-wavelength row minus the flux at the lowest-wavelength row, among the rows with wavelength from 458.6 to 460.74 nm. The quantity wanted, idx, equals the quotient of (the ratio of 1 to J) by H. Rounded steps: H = 0.9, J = -0.4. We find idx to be -3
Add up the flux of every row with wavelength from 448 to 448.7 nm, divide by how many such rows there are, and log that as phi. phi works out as 8.33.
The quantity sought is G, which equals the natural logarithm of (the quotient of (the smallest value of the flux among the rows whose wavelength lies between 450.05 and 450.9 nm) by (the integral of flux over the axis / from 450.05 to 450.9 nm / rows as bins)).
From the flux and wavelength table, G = 0.061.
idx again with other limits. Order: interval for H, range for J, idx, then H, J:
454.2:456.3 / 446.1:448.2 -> 11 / -0.6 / -0.1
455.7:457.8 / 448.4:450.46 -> 70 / -0.1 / -0.2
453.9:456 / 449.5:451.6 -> 141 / -0.3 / 0.0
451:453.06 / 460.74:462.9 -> -24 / -0.3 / 0.2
